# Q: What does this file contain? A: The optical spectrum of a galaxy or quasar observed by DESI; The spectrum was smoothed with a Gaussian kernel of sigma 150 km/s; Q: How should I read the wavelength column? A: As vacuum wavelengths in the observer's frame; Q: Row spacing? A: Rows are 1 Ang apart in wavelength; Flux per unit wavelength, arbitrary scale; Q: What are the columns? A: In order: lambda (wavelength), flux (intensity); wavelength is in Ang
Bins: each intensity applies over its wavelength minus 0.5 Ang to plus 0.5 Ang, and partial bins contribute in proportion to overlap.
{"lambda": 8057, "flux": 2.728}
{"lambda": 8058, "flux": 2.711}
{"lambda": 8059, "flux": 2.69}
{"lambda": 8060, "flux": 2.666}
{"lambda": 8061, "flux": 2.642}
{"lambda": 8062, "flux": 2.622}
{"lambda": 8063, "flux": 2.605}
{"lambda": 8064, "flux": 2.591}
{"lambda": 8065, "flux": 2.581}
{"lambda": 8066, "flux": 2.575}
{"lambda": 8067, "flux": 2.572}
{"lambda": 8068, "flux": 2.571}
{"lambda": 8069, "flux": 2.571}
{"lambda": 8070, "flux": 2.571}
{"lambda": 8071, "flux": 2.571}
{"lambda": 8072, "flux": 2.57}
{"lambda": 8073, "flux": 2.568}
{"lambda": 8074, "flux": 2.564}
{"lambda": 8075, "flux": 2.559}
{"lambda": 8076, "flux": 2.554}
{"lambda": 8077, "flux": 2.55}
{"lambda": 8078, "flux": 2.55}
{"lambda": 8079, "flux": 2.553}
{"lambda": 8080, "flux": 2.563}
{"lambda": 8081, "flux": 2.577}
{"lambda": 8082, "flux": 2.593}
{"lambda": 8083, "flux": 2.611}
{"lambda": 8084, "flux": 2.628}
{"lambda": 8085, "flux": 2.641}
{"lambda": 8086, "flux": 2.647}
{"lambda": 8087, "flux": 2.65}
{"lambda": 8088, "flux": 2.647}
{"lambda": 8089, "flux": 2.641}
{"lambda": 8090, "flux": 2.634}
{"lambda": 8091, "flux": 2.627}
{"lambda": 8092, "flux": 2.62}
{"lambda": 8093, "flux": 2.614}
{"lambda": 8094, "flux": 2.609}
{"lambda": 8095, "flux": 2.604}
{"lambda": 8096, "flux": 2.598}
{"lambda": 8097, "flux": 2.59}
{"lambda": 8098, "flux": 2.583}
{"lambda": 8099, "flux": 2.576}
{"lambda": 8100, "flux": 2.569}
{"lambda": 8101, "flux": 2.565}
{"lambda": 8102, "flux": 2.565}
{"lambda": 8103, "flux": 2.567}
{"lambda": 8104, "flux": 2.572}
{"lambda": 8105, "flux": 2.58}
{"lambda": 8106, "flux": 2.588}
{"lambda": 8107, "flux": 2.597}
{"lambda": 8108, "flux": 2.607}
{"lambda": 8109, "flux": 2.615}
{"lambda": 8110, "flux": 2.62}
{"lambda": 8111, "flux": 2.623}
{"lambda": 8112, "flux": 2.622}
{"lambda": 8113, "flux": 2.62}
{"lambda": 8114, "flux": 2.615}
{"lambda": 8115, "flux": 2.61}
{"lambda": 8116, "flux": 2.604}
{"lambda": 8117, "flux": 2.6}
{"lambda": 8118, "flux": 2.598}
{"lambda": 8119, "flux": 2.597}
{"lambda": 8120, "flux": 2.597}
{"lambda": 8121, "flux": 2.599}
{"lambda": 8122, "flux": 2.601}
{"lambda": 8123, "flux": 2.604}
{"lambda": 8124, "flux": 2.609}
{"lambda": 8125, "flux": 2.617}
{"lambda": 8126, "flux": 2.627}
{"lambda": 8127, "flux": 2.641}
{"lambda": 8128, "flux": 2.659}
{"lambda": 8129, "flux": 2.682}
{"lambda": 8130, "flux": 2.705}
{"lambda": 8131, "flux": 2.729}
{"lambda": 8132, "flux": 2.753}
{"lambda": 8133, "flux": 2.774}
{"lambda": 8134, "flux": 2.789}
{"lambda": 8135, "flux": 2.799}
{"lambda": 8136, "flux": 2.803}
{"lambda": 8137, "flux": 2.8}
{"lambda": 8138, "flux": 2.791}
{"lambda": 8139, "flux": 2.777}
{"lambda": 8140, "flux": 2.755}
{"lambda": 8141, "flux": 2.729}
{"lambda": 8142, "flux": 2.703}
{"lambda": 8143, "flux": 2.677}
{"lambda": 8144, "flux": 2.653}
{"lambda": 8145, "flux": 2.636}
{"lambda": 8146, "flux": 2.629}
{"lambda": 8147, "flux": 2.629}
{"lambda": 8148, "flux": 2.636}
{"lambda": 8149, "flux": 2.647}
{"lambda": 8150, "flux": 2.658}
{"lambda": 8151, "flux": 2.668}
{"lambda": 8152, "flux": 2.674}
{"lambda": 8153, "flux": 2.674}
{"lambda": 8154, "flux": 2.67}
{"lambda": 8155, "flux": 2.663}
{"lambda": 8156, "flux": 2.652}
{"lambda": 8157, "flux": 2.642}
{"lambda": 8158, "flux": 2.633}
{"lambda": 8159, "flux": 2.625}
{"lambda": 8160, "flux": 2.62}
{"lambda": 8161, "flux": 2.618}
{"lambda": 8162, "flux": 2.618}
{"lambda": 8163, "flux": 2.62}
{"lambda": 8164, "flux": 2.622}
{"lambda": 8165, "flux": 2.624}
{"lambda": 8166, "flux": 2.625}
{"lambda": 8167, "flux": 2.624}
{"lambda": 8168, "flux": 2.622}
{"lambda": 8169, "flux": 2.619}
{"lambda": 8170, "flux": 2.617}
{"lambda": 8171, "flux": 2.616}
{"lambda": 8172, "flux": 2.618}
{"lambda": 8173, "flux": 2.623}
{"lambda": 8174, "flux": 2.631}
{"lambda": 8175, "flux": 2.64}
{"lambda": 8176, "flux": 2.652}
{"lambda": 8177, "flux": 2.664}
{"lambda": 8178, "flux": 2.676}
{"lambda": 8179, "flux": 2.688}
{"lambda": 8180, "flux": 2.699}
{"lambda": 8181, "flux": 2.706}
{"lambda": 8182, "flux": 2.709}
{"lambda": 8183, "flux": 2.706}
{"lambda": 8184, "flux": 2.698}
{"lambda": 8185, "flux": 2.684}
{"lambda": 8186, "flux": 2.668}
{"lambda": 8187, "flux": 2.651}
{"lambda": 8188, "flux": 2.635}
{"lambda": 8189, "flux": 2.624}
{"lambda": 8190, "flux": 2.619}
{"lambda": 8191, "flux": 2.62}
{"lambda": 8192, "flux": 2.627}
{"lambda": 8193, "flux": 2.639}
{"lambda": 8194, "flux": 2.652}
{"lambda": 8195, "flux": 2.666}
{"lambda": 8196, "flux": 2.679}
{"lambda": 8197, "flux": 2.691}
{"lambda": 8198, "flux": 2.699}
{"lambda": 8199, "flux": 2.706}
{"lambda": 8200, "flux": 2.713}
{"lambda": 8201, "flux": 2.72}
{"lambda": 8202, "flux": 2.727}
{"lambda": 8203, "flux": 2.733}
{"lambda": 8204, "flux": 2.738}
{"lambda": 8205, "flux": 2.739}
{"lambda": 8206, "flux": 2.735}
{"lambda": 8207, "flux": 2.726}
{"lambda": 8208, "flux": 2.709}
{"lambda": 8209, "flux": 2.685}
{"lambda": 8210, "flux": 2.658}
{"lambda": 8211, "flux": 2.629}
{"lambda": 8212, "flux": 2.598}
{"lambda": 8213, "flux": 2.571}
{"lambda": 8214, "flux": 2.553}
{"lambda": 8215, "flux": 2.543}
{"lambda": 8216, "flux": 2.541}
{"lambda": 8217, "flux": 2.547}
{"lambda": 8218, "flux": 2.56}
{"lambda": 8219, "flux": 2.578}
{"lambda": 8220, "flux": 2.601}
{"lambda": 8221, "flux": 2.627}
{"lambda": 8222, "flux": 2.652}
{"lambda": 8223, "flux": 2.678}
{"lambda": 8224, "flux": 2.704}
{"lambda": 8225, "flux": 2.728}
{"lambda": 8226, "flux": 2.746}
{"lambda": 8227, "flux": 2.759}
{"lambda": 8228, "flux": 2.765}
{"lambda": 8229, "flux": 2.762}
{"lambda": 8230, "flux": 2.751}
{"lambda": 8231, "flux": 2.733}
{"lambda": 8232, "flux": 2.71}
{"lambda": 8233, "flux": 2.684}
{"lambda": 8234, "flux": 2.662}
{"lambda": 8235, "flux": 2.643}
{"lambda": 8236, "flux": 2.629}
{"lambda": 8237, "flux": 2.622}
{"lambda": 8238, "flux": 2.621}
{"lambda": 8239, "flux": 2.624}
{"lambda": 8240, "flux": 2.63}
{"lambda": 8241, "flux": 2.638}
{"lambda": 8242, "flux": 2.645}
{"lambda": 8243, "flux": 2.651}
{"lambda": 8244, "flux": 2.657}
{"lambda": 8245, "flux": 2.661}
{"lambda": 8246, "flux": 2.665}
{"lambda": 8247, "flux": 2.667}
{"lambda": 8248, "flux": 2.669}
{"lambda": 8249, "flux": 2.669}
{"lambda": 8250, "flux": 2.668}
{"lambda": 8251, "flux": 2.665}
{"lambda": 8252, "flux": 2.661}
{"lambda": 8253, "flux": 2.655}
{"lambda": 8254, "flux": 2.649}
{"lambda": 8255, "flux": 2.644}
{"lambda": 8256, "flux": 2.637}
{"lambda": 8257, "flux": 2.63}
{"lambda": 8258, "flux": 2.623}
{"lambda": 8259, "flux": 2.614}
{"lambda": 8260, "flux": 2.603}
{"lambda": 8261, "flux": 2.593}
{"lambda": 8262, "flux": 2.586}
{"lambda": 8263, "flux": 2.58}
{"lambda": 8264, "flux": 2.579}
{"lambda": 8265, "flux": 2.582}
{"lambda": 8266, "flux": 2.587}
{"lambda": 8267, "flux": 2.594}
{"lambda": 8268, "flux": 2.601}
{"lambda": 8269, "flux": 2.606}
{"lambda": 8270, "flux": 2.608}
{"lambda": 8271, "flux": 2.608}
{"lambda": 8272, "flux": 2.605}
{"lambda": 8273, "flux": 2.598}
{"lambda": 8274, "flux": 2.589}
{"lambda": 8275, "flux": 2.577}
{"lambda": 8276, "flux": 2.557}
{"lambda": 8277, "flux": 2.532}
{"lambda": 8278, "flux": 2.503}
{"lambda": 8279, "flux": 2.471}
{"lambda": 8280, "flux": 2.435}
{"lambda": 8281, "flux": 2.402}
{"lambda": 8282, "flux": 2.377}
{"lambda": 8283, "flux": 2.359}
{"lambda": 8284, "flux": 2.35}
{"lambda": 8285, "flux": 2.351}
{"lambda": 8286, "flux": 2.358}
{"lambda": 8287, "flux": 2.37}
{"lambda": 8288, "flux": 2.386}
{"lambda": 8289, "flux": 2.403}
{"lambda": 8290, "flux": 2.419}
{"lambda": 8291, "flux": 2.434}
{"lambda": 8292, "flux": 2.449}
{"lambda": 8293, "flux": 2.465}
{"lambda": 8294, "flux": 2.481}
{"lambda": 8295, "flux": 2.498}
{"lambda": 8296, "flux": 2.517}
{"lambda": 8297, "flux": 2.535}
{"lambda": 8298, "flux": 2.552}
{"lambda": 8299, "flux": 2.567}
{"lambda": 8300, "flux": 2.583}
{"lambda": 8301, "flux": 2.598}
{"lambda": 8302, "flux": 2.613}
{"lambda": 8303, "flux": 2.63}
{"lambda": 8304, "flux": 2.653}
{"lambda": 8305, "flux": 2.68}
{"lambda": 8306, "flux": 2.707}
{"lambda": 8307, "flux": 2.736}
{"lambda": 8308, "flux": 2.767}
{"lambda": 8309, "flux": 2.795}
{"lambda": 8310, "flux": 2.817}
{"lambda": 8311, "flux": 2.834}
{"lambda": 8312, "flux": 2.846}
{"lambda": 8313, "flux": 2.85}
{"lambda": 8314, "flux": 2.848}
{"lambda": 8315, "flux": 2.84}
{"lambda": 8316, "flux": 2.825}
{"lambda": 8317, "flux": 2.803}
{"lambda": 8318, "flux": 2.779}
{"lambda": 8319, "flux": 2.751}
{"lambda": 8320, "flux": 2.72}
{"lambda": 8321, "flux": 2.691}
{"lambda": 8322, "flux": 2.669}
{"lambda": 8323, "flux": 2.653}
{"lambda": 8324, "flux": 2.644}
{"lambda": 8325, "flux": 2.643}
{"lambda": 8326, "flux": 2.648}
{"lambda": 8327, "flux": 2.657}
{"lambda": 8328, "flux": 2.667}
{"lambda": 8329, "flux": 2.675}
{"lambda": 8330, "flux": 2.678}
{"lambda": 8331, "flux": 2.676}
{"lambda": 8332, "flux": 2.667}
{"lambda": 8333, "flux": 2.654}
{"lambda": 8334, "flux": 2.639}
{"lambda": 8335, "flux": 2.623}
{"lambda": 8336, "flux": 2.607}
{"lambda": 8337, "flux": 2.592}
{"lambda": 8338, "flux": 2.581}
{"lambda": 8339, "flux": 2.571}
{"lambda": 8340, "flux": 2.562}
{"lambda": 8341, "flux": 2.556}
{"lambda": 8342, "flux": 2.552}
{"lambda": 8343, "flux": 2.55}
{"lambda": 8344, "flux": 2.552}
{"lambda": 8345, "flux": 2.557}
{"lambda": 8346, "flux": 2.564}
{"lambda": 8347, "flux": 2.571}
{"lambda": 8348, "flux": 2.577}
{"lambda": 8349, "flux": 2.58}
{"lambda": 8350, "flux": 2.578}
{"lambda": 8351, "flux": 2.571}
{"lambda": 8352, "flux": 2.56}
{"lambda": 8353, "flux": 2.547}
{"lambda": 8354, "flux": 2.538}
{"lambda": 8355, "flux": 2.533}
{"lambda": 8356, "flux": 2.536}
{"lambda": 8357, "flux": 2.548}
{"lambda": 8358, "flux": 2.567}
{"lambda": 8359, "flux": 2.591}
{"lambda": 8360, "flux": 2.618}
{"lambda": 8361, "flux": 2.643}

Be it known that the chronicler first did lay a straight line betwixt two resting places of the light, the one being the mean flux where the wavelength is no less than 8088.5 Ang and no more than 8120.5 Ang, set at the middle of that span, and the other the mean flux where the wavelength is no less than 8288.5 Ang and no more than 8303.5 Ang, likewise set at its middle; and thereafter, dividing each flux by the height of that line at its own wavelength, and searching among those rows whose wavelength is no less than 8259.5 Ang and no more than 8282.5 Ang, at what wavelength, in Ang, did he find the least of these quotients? 8282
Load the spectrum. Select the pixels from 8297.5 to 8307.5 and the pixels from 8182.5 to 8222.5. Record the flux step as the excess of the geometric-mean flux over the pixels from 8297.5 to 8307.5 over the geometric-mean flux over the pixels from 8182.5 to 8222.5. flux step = -0.02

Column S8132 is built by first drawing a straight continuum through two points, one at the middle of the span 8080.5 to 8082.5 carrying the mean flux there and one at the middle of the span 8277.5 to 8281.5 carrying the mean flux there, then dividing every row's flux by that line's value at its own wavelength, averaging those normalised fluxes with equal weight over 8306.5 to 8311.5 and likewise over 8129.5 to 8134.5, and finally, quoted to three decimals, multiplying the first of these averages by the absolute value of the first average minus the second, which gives 0.079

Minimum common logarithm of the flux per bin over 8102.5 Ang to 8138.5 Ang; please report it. 0.409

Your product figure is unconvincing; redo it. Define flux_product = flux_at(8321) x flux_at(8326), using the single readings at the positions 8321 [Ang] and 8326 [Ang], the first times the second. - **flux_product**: 7.1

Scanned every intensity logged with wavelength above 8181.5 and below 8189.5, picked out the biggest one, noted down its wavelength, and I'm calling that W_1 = 8182 Ang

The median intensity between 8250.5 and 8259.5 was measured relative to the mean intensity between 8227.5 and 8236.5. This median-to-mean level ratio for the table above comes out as 0.98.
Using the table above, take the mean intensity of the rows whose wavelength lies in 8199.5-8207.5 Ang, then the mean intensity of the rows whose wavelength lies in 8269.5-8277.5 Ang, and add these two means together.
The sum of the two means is 5.31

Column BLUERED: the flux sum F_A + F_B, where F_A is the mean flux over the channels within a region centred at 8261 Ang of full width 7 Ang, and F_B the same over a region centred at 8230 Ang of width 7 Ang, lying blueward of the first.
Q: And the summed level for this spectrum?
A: 5.33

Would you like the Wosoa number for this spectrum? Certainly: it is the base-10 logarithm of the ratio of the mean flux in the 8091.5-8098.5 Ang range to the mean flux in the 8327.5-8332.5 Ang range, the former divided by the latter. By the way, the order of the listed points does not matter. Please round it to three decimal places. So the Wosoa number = -0.012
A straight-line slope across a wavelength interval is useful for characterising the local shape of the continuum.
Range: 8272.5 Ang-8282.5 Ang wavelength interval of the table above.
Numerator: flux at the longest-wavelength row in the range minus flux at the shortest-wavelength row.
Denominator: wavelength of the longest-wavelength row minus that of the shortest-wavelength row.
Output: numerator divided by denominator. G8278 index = -0.0246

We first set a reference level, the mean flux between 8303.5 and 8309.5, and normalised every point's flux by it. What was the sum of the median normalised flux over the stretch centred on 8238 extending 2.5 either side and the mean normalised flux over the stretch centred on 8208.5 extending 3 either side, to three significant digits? 1.95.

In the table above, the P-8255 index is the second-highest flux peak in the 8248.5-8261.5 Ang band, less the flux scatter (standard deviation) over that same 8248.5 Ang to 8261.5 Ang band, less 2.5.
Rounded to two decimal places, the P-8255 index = 0.14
